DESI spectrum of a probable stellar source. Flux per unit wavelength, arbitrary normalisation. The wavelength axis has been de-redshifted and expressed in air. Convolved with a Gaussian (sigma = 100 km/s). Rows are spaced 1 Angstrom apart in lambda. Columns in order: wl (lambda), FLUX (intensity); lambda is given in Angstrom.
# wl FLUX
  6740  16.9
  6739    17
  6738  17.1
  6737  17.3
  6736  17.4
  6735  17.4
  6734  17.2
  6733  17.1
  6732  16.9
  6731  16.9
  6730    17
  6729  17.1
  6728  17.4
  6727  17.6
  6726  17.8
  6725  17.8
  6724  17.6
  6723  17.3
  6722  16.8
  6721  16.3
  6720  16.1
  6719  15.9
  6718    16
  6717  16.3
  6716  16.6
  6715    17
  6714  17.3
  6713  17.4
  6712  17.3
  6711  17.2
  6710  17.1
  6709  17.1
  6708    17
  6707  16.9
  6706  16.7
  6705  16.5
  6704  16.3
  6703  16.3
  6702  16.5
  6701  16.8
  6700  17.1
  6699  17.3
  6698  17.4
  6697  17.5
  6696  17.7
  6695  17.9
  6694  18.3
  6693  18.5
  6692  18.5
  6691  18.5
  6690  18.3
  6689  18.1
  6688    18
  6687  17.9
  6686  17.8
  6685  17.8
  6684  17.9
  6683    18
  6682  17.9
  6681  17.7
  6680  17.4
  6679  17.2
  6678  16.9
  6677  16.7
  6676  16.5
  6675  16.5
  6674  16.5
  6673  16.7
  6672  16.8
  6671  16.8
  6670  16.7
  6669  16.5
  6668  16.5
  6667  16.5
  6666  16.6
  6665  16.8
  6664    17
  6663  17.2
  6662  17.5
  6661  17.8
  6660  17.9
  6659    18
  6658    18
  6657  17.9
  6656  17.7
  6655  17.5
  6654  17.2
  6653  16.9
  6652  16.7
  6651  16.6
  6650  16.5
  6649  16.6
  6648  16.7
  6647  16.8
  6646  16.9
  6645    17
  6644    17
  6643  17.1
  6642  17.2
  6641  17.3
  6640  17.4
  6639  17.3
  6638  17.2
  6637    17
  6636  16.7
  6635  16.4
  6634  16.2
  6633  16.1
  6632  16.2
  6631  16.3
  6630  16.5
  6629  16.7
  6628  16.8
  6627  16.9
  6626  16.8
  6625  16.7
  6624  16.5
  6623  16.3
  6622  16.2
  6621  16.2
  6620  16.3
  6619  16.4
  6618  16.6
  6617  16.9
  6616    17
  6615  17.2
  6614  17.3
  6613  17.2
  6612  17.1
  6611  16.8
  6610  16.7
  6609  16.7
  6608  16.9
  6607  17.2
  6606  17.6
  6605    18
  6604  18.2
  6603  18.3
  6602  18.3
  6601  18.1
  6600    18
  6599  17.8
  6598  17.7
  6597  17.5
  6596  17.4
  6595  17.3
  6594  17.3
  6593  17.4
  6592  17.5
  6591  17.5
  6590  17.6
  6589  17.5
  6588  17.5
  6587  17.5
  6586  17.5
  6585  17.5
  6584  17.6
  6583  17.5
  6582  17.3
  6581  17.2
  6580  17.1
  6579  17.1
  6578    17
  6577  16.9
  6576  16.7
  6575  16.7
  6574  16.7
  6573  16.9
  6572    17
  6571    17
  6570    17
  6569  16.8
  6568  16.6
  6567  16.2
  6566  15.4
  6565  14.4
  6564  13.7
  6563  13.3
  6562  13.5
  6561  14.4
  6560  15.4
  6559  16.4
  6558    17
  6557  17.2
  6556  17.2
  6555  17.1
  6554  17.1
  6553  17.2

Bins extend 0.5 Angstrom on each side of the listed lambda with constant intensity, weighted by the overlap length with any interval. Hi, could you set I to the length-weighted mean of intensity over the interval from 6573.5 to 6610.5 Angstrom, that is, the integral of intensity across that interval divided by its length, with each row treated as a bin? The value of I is 17.4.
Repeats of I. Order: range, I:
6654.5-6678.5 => 17.1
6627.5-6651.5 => 16.8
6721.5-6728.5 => 17.5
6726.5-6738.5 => 17.2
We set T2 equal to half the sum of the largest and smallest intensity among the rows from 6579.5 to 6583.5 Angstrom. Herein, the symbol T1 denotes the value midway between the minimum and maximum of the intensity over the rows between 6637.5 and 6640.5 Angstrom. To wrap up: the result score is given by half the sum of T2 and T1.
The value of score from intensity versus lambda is 17.30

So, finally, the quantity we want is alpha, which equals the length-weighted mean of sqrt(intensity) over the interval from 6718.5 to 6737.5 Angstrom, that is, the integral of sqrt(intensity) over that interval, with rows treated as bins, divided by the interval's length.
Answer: 4.13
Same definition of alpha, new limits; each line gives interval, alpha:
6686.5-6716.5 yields 4.17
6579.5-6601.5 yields 4.18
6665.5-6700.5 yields 4.17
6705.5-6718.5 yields 4.11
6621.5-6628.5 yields 4.07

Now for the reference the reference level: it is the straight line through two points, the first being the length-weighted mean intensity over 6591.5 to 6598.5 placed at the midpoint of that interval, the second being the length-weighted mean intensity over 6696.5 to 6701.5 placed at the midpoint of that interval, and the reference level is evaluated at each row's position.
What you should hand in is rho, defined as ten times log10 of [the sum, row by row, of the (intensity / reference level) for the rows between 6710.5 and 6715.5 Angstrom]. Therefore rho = 7.0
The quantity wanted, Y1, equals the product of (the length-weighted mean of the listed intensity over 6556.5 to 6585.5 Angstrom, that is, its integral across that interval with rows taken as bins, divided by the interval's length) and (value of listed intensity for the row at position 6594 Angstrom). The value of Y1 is 282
